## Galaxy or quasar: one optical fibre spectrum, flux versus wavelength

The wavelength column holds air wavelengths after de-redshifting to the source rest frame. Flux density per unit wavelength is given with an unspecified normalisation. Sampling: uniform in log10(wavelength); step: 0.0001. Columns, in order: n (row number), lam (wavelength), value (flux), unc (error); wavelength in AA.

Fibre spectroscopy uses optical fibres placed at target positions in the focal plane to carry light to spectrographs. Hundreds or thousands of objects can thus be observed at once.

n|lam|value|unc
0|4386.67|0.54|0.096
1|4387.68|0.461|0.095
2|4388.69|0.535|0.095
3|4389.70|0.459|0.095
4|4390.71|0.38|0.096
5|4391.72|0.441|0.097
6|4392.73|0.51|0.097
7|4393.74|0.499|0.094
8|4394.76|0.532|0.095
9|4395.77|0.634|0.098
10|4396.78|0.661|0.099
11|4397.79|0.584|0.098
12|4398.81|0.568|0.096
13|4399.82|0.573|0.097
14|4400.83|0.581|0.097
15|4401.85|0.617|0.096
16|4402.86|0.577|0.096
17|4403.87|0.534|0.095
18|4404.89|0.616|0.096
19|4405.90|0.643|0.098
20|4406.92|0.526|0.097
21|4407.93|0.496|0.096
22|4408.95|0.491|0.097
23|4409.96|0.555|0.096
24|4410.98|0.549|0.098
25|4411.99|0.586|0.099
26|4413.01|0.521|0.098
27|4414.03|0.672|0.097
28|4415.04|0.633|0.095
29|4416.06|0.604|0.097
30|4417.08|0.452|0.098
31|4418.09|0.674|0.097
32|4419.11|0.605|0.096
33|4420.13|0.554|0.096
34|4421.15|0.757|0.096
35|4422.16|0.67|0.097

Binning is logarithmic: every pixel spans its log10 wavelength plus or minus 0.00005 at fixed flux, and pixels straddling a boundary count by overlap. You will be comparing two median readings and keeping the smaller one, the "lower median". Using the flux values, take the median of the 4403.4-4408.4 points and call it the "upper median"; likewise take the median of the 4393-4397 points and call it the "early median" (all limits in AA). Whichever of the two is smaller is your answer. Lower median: 0.53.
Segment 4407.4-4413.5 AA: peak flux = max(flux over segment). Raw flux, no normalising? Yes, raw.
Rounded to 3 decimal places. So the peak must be 0.586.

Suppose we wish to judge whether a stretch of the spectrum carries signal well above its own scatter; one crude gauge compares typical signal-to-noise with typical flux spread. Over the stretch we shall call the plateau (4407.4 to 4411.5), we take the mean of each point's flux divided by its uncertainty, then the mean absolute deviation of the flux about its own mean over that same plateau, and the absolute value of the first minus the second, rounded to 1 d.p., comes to 5.4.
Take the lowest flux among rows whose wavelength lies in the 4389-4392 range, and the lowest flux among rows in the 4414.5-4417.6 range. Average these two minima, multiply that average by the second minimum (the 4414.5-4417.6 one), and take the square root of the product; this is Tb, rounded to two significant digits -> 0.43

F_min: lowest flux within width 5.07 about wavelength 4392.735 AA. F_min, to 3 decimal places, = 0.380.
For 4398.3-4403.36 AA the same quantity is 0.568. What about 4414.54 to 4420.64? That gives 0.452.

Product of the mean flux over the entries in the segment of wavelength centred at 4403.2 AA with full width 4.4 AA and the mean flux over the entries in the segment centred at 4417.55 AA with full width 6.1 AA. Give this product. 0.344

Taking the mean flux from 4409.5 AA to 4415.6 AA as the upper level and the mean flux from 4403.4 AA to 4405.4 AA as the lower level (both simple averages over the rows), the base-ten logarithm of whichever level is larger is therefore -0.232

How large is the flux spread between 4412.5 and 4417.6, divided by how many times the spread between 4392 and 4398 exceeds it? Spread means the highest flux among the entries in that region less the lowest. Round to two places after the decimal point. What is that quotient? 0.30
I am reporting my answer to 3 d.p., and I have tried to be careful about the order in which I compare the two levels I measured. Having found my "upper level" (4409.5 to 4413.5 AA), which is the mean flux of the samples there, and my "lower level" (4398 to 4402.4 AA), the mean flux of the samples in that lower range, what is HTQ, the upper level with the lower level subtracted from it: -0.032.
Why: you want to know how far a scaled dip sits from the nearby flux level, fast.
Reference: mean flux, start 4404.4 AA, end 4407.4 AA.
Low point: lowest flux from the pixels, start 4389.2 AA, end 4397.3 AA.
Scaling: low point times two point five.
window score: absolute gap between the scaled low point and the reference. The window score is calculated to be 0.35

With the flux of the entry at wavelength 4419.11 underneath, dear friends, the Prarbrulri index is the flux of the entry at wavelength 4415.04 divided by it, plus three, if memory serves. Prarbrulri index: 4.05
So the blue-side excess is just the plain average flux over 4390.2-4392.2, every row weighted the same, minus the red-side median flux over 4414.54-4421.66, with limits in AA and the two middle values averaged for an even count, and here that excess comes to -0.19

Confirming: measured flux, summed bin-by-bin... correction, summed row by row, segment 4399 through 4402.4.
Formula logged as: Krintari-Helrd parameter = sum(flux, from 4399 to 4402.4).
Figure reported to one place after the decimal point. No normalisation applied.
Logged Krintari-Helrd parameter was 1.8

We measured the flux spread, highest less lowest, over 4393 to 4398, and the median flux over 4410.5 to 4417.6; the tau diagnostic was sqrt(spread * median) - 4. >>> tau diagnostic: -3.69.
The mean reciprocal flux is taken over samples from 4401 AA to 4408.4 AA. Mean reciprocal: 1.76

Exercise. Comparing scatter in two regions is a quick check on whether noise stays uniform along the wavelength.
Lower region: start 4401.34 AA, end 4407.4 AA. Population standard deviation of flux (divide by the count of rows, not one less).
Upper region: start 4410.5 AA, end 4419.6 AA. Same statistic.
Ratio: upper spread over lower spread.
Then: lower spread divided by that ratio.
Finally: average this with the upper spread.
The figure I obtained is 0.048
